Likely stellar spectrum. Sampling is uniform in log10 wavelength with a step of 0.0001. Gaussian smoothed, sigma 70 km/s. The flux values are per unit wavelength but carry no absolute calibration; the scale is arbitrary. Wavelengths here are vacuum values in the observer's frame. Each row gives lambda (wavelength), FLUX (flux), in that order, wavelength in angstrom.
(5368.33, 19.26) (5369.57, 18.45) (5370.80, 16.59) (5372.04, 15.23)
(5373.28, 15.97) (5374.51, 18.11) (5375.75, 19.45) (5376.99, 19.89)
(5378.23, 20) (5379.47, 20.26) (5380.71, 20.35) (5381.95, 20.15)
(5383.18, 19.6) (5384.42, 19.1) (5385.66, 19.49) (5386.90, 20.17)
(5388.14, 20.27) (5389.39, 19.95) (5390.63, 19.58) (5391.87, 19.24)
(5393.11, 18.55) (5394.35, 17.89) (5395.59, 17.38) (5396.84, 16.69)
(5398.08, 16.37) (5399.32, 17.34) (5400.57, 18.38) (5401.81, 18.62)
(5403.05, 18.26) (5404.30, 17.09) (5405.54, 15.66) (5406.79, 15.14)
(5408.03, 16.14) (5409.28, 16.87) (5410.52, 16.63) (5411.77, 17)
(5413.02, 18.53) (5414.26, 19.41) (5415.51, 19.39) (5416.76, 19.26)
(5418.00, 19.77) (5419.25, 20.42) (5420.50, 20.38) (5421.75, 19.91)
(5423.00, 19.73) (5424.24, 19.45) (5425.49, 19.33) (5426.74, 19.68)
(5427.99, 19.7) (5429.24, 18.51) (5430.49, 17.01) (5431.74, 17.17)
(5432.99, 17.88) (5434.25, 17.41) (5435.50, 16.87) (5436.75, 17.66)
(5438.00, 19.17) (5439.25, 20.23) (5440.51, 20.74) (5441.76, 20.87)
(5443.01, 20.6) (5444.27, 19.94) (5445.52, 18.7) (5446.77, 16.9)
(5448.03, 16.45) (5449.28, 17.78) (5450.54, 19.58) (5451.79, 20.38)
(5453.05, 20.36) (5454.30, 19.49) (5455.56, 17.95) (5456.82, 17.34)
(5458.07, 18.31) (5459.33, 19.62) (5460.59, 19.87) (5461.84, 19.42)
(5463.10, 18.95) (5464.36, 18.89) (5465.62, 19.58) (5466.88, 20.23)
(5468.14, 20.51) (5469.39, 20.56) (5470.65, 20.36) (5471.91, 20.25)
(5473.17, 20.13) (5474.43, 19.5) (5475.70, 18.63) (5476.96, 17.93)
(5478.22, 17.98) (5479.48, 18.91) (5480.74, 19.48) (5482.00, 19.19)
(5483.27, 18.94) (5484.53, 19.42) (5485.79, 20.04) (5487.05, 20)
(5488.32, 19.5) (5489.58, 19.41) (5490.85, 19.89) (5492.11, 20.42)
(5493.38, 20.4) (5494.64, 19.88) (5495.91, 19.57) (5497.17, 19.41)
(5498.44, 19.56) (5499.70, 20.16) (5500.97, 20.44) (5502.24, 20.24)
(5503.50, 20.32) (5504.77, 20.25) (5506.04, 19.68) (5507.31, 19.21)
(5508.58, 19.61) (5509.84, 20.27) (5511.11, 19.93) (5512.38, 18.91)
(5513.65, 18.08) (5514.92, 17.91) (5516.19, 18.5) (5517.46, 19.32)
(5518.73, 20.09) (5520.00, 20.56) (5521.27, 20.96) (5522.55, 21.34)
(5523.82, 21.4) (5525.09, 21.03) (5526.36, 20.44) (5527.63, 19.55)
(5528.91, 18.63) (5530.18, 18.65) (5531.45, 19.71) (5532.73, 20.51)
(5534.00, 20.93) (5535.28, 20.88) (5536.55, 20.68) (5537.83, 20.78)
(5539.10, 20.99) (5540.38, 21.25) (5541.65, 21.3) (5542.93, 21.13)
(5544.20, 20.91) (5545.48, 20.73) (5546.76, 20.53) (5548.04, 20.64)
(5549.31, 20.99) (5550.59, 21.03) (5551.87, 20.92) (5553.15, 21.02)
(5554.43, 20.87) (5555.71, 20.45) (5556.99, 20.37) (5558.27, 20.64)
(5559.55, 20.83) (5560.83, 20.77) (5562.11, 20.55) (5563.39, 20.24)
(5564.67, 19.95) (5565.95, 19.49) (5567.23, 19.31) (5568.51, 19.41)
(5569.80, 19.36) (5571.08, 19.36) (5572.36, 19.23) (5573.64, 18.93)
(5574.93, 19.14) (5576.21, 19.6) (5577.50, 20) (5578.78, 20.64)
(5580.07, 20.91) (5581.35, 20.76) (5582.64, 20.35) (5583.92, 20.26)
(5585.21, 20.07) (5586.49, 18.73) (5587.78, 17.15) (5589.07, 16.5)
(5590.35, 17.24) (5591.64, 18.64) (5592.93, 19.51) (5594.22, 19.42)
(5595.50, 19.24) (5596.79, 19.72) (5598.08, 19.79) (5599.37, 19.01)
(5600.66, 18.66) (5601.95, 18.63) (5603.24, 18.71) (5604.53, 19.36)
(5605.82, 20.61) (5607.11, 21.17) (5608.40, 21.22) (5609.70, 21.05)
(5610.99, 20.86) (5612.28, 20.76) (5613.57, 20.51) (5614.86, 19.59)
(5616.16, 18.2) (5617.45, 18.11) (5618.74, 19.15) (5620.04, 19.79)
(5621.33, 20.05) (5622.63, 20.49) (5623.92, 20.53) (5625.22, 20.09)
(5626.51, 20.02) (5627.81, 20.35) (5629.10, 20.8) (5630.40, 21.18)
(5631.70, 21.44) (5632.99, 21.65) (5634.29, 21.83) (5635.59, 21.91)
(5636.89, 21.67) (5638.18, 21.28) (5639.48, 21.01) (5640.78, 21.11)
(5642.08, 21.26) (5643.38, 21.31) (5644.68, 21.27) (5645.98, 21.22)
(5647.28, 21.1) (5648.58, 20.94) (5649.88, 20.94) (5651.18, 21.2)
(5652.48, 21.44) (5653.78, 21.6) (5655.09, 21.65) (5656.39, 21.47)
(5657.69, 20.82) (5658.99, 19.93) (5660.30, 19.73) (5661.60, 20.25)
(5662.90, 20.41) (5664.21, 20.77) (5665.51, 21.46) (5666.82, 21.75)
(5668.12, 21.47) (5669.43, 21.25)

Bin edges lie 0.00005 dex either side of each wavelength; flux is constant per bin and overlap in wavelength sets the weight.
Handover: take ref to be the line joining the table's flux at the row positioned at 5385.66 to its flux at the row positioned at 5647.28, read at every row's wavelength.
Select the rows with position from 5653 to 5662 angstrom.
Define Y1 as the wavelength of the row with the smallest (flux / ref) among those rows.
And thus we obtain 5660.30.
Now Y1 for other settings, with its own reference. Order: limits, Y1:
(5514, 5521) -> 5514.92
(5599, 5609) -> 5601.95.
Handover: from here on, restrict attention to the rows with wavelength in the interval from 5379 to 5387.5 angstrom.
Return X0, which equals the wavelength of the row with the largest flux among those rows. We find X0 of 5380.71 angstrom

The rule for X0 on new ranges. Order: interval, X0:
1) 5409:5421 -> 5419.25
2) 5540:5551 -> 5541.65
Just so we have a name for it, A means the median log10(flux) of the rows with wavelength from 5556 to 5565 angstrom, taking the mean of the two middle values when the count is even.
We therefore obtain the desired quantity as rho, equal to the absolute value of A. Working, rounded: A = 1.31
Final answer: 1.31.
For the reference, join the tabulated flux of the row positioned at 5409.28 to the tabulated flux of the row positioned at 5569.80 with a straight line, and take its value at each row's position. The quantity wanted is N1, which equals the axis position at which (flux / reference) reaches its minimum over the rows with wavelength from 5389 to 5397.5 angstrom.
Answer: 5396.84 angstrom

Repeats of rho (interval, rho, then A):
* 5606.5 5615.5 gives 1.32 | 1.32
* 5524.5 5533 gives 1.29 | 1.29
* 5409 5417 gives 1.27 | 1.27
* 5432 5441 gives 1.25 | 1.25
